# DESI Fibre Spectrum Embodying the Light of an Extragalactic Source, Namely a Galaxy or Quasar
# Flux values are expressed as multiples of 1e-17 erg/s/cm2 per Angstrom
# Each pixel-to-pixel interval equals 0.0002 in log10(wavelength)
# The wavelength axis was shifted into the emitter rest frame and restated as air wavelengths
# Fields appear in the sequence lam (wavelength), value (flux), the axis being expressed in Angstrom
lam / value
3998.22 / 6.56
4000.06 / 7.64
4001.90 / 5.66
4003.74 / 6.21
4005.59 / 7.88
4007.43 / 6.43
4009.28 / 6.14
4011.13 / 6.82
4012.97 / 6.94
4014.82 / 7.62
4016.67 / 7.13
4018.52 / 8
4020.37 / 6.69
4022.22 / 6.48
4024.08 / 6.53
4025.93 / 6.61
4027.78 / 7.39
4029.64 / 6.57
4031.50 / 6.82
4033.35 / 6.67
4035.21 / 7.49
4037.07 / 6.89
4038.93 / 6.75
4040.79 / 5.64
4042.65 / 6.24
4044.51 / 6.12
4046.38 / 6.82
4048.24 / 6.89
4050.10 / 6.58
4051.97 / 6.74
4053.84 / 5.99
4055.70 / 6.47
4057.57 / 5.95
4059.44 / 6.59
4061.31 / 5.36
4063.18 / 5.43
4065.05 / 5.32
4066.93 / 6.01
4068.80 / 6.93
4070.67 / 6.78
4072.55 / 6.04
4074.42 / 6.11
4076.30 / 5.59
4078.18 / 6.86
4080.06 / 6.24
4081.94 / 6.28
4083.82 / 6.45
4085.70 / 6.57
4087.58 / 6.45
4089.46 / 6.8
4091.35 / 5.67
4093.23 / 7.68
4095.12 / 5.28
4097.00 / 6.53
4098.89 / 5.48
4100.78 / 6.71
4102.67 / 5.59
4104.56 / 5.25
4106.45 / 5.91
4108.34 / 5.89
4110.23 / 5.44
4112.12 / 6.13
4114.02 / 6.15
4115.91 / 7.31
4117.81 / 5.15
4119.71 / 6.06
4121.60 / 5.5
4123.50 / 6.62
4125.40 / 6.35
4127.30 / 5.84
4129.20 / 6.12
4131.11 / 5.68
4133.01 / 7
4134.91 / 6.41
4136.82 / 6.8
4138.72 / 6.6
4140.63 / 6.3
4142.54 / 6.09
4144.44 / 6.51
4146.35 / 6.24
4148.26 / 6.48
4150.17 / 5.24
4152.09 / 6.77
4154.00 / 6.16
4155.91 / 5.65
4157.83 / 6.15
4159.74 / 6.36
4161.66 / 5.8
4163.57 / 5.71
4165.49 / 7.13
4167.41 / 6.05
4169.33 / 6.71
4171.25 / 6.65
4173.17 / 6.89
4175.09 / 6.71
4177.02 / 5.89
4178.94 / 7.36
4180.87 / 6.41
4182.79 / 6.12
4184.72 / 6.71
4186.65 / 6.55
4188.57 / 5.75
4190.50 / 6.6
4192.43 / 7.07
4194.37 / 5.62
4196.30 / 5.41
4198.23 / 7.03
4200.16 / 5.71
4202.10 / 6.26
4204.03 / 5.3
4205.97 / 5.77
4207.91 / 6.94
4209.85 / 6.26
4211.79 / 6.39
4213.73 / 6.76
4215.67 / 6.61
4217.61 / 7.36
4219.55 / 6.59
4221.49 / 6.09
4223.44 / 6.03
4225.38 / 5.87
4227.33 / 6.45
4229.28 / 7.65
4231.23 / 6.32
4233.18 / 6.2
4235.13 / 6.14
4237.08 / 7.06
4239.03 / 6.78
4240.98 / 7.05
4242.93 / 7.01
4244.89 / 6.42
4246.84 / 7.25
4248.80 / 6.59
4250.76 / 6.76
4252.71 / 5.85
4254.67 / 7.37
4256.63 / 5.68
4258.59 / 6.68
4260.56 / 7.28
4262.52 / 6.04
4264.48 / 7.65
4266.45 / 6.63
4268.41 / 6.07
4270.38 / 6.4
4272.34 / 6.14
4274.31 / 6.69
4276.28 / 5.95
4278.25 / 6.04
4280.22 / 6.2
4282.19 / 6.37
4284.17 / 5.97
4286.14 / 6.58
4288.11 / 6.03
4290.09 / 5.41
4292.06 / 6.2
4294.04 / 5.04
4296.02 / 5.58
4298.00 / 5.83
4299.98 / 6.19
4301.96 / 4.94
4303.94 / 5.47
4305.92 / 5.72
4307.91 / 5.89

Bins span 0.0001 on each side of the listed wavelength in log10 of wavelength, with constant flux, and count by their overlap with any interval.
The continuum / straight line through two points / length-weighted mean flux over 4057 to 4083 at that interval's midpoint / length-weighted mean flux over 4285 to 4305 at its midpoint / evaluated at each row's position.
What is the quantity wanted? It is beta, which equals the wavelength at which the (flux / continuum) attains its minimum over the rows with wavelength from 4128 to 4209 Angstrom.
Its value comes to 4150.17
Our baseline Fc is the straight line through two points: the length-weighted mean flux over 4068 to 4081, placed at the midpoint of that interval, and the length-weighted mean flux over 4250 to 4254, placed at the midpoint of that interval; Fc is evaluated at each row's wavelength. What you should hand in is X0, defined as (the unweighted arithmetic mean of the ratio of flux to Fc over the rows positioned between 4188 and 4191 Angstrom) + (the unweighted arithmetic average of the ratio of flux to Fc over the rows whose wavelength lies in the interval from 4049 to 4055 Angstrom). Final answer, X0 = 1.98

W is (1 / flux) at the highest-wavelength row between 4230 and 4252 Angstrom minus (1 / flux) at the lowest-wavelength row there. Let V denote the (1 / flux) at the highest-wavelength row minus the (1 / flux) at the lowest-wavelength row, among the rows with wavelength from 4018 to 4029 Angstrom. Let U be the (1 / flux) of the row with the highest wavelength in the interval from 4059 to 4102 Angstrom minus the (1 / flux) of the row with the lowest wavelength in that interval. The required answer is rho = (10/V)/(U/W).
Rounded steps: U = -0.003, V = 0.010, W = -0.010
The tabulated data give 3678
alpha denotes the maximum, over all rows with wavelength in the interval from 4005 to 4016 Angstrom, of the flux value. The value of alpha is 7.88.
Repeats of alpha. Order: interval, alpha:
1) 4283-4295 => 6.58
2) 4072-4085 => 6.86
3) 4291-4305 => 6.2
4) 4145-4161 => 6.77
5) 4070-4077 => 6.78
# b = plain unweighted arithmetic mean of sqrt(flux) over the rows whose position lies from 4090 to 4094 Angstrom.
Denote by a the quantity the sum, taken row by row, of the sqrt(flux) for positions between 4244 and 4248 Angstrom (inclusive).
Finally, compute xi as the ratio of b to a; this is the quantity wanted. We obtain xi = 0.493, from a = 5.23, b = 2.58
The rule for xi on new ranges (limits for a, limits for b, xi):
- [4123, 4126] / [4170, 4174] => 0.511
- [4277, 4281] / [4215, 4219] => 0.534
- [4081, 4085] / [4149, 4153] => 0.485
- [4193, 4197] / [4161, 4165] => 0.511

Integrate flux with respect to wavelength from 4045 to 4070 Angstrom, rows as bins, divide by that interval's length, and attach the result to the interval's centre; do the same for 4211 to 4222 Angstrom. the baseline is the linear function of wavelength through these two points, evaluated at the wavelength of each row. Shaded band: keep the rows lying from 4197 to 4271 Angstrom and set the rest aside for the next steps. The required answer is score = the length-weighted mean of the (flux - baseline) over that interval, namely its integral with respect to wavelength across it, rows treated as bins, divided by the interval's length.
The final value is -0.18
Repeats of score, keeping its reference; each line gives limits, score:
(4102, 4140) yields -0.31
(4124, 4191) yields -0.17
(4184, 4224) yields -0.31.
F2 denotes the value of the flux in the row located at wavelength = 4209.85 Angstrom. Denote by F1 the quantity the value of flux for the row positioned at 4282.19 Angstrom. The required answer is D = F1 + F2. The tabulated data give 12.6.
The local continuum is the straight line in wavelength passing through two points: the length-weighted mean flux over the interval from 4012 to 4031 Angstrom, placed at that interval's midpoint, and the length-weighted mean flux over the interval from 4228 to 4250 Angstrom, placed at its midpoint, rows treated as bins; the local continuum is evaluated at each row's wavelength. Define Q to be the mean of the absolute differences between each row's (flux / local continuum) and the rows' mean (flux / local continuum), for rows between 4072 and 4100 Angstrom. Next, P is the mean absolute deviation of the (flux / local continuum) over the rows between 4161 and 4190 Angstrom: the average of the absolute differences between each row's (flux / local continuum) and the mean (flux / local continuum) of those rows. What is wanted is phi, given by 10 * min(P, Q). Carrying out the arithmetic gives 0.64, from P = 0.064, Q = 0.067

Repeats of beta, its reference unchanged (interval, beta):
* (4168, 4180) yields 4177.02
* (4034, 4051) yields 4040.79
